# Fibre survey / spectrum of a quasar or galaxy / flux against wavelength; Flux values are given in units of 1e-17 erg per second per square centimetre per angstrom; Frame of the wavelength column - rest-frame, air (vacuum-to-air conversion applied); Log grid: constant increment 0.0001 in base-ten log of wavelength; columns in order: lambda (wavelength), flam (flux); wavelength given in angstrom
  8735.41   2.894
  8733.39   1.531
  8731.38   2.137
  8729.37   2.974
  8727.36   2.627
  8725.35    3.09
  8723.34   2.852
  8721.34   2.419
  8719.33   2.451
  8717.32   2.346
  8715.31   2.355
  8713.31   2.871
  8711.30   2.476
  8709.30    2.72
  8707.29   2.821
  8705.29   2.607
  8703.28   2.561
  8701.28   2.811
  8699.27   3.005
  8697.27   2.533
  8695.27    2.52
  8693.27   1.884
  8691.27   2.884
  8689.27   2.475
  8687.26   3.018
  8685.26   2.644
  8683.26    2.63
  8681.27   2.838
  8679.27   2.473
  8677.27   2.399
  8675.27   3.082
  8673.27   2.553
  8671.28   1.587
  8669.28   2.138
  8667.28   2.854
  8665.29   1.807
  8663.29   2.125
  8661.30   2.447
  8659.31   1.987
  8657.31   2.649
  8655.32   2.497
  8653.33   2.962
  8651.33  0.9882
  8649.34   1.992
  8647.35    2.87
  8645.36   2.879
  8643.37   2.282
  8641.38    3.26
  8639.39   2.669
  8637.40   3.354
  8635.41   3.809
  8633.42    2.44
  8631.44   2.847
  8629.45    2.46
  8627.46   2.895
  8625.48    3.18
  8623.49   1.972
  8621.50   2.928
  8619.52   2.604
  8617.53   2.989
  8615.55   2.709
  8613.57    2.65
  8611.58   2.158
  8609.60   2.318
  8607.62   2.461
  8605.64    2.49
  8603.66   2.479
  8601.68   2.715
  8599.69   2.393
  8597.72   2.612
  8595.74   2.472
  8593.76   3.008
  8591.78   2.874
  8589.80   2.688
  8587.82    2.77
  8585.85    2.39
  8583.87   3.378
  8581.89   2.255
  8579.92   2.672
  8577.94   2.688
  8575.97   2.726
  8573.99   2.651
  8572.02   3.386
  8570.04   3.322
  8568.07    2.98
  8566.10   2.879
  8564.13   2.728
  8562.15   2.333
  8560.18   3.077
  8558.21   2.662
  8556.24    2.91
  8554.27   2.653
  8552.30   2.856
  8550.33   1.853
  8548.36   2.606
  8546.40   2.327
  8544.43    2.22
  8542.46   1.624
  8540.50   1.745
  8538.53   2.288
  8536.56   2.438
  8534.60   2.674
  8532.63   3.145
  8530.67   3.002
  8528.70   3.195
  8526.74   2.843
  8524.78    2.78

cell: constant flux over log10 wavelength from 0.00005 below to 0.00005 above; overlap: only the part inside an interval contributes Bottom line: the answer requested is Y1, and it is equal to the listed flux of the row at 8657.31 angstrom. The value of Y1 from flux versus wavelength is 2.649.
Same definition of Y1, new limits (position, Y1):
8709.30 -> 2.72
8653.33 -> 2.962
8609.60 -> 2.318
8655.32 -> 2.497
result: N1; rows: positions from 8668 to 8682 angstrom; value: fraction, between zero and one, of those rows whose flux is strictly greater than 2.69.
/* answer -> 0.3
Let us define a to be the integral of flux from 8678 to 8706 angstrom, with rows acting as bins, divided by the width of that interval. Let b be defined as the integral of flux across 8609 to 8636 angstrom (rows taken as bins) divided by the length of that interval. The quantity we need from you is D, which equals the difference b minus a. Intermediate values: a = 2.63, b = 2.70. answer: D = 0.07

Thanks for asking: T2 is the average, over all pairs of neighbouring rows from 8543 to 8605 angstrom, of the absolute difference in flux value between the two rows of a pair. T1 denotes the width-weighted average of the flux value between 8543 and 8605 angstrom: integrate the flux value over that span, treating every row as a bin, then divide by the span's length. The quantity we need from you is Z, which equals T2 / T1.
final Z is 0.133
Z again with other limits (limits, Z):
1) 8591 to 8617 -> 0.080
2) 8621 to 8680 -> 0.260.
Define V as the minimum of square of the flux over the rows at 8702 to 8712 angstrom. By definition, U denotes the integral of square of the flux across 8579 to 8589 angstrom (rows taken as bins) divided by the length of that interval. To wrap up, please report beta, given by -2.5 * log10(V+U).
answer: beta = -2.83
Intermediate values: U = 7.4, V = 6.1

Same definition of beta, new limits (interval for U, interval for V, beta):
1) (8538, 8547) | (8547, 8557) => -2.20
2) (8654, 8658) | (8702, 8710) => -2.81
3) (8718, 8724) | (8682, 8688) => -2.82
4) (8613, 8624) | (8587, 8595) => -2.90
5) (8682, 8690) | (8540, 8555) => -2.50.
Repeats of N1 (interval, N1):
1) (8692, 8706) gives 0.3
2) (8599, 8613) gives 0.1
